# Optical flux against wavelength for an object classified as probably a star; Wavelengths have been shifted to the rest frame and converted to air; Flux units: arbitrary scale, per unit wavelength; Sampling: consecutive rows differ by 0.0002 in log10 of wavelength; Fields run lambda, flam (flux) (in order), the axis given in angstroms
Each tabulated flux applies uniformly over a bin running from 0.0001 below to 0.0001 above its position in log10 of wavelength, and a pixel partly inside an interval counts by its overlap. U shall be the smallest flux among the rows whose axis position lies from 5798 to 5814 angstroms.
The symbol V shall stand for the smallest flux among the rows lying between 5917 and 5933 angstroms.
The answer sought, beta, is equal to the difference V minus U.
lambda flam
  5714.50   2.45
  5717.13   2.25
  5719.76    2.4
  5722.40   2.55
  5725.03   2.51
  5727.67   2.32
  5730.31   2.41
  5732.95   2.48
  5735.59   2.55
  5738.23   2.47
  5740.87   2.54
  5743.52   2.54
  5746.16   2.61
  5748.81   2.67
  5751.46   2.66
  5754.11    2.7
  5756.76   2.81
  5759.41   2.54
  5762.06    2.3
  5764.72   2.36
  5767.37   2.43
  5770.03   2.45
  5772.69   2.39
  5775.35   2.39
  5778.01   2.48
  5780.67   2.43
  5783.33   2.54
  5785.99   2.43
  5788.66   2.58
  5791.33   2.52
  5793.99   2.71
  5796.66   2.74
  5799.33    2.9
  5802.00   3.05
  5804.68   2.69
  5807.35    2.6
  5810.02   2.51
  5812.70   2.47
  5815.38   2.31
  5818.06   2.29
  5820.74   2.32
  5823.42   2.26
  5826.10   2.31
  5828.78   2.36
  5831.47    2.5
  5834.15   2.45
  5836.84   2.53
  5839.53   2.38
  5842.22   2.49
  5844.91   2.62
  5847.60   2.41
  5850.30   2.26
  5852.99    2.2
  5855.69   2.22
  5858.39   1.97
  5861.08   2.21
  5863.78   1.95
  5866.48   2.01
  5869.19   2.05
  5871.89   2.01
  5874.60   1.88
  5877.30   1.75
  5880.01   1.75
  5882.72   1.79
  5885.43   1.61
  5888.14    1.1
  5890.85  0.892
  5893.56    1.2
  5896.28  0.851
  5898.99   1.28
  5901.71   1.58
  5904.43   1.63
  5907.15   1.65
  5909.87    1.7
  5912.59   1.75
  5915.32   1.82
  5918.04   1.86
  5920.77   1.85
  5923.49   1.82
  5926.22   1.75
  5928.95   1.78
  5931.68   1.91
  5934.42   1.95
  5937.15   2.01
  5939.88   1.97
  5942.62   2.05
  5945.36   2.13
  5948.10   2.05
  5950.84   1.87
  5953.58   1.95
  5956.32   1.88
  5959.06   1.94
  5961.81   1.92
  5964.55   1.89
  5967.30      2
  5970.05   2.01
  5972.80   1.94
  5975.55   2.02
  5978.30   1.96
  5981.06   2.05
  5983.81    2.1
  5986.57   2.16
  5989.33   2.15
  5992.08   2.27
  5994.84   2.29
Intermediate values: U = 2.47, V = 1.75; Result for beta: -0.7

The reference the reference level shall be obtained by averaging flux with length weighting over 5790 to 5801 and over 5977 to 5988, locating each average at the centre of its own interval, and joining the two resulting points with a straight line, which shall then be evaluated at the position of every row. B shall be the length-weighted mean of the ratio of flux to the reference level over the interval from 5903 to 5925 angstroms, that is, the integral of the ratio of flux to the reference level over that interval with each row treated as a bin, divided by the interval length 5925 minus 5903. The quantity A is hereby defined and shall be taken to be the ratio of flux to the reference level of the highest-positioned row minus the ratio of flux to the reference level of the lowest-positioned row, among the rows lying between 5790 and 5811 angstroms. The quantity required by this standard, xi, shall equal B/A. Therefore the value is 40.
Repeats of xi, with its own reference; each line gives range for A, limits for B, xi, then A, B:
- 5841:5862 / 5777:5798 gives -11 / -0.09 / 0.93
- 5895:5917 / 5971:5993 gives 2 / 0.43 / 1.00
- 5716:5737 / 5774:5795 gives 8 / 0.12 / 0.91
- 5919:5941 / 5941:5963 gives 12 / 0.08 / 0.91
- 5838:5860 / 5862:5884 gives -6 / -0.14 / 0.78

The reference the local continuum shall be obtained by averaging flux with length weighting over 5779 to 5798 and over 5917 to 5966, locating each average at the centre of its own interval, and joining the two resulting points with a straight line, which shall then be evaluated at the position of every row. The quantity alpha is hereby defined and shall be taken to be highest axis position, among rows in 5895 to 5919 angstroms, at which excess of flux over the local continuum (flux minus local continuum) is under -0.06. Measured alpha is 5918.04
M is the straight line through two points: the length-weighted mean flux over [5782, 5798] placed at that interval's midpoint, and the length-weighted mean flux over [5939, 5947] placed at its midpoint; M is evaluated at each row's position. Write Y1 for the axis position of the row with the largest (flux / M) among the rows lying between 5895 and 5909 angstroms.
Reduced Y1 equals 5907.15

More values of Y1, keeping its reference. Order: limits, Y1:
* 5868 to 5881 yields 5869.19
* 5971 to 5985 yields 5983.81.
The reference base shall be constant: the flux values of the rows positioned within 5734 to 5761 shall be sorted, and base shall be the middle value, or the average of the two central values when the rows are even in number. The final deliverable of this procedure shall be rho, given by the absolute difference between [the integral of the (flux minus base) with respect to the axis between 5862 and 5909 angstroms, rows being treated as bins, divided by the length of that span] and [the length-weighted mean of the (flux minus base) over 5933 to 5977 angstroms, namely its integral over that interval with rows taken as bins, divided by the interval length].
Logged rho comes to 0.38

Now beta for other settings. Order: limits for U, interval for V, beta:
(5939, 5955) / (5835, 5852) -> 0.4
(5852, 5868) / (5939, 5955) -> -0.1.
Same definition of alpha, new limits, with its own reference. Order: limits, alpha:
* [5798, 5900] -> 5898.99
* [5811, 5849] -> 5826.10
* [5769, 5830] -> 5826.10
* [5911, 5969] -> 5928.95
